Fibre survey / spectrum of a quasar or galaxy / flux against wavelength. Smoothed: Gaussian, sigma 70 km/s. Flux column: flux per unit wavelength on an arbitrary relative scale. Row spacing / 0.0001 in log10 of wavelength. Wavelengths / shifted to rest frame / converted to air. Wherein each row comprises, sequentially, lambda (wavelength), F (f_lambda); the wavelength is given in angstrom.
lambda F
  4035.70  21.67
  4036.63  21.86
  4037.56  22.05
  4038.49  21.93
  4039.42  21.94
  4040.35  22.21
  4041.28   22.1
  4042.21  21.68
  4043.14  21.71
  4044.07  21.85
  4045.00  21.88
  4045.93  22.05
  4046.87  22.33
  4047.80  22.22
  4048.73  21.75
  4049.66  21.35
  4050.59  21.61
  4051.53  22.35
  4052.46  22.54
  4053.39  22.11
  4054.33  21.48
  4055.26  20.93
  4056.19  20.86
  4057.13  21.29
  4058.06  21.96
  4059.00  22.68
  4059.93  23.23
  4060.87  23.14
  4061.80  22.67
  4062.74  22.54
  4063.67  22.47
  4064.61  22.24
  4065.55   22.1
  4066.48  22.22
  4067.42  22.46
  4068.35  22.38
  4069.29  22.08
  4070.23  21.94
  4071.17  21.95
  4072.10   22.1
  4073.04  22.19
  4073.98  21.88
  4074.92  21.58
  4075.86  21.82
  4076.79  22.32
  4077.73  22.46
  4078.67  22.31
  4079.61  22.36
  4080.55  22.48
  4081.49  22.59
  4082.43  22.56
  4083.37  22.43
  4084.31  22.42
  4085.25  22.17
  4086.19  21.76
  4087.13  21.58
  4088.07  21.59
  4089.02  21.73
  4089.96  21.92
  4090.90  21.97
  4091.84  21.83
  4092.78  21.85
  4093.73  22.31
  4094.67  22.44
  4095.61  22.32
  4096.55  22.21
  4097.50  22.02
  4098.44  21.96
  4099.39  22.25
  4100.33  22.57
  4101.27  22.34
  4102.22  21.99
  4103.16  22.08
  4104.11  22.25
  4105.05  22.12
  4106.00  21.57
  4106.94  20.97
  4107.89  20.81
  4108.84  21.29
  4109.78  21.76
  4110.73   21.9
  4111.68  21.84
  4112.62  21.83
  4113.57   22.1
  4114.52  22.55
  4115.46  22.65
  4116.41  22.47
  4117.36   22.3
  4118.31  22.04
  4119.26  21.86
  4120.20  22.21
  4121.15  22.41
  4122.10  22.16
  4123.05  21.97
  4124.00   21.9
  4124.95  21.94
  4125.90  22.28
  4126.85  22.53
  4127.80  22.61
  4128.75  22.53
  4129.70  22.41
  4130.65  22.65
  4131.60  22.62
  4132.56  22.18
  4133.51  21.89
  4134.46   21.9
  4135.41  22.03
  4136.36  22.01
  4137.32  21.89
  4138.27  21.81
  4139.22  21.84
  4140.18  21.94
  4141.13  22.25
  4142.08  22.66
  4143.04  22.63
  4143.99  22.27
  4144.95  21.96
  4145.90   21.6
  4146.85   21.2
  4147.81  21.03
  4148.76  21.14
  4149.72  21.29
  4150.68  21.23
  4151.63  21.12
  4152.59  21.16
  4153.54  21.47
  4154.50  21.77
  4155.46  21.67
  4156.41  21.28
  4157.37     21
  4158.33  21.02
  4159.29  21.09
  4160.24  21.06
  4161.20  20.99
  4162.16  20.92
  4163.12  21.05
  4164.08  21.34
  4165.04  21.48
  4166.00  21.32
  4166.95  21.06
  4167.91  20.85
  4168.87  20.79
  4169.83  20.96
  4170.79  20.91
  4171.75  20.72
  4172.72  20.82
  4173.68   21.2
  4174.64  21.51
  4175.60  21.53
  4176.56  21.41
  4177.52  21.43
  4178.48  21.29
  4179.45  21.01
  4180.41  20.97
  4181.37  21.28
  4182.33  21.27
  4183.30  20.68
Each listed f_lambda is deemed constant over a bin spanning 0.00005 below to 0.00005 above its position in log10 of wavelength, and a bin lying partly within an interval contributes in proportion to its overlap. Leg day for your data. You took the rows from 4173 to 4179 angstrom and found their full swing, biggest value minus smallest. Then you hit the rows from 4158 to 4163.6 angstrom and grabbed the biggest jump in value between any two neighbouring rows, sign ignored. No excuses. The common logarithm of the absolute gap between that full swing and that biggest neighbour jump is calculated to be -0.70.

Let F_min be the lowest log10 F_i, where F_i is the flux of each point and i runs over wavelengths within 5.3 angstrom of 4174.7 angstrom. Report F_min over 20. 0.0658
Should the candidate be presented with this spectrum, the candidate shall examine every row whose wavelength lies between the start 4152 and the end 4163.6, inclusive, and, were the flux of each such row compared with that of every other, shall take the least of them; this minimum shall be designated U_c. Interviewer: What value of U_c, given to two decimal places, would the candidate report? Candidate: 20.92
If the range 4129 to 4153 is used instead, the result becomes 21.03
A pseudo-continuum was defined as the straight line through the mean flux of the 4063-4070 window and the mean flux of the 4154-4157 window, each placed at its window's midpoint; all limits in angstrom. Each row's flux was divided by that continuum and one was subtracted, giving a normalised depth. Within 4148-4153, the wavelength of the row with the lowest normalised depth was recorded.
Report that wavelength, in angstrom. 4148.76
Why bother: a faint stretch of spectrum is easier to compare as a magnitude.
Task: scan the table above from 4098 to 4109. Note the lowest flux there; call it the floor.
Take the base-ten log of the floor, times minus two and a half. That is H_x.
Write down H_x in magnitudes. -3.30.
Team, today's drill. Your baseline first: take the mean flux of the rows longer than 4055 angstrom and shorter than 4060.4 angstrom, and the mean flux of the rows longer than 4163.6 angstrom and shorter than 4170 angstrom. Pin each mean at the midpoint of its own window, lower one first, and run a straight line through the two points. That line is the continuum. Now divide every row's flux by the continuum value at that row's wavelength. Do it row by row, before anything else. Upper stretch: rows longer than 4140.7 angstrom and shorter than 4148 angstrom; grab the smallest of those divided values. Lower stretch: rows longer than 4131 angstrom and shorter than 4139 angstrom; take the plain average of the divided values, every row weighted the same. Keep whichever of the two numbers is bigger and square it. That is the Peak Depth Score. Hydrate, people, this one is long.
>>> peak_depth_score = 1.07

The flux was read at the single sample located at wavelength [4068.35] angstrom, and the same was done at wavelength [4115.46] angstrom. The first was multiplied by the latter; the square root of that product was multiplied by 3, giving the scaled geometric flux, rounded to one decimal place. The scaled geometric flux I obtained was 67.5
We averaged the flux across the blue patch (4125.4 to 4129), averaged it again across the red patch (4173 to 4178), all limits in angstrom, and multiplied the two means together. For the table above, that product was 482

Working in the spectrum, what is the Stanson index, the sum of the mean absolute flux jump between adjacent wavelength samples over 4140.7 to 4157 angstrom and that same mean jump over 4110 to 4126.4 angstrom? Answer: 0.42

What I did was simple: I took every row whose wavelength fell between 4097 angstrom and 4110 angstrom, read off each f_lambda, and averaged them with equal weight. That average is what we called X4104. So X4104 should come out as 21.9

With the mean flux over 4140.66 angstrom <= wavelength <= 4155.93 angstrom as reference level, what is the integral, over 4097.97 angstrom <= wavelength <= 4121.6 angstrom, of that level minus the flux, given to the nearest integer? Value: -8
